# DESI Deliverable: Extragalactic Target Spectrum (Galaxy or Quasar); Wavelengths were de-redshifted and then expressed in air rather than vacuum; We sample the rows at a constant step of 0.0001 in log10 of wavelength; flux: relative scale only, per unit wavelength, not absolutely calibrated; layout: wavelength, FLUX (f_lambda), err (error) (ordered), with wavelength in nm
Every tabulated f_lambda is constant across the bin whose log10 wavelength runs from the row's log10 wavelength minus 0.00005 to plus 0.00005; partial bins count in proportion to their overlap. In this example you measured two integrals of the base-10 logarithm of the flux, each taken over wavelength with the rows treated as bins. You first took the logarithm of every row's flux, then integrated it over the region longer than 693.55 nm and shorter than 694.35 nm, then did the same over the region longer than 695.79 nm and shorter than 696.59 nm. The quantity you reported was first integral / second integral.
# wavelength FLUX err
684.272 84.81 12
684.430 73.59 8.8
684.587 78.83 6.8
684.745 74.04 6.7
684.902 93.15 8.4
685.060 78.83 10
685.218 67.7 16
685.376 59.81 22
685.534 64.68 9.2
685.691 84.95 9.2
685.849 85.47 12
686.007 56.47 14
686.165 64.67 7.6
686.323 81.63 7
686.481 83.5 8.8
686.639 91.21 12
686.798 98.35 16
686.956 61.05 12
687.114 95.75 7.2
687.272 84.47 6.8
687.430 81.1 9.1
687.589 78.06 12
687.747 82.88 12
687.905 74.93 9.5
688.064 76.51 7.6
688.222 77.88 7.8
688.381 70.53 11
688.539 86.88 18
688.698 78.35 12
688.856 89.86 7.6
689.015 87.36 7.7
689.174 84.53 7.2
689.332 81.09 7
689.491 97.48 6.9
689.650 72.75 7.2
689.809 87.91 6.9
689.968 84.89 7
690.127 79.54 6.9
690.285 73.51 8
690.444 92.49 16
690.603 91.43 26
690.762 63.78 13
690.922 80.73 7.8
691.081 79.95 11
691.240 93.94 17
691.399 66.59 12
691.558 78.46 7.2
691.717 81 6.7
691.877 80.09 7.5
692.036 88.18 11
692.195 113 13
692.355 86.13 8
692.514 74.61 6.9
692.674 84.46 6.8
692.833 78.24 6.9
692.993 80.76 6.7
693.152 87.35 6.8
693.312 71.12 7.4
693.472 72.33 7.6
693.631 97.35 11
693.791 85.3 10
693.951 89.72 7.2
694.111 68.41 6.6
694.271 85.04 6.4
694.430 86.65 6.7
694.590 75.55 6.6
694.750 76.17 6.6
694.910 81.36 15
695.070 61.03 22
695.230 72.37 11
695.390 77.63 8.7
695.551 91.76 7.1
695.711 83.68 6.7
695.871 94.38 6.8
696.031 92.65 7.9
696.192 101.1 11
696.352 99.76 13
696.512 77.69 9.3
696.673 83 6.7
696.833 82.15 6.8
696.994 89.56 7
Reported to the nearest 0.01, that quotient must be 0.98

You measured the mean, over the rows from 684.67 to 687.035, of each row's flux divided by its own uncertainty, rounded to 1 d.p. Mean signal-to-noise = 7.5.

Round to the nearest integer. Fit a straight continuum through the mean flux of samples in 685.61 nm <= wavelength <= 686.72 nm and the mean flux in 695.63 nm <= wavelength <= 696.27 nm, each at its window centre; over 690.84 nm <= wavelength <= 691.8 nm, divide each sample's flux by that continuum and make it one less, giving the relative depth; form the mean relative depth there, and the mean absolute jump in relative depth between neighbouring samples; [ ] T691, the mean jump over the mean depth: -2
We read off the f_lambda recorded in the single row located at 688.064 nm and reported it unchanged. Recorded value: 76.51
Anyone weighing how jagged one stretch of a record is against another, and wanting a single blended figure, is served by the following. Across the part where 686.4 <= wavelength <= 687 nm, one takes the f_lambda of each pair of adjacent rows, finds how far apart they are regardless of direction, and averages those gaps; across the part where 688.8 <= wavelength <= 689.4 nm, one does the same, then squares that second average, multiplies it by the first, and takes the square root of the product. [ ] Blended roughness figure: 12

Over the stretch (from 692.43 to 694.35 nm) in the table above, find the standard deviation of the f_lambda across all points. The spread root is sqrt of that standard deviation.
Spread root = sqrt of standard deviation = 2.9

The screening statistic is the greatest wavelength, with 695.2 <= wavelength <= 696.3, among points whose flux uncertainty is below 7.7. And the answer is 695.871 nm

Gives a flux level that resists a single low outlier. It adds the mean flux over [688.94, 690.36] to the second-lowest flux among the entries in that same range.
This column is 157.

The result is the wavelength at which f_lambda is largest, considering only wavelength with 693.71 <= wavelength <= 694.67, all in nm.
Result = 693.951 nm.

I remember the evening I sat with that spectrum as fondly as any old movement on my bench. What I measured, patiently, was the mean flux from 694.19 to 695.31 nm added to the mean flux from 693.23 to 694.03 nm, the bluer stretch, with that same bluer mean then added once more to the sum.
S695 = 243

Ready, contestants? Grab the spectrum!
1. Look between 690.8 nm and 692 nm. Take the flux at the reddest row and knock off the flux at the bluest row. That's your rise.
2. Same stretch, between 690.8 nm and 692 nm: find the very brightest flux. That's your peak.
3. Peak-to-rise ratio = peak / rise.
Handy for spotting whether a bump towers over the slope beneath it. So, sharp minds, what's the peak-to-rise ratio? -147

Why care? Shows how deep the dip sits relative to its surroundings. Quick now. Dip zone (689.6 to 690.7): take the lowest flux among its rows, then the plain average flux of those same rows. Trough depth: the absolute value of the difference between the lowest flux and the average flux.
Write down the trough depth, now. 10.5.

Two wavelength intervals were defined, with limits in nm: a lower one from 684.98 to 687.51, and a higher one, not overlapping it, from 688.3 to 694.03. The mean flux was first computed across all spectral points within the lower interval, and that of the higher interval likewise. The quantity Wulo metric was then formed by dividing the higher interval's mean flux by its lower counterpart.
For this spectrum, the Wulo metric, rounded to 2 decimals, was 1.07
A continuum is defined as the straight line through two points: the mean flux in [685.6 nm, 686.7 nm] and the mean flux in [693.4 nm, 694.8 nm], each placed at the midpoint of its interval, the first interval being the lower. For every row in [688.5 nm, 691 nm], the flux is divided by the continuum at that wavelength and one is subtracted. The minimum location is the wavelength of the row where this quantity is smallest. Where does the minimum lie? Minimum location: 690.762 nm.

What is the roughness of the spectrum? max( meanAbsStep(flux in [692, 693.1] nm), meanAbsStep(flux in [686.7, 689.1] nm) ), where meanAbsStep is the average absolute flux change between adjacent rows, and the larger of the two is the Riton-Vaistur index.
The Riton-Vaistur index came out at 13.6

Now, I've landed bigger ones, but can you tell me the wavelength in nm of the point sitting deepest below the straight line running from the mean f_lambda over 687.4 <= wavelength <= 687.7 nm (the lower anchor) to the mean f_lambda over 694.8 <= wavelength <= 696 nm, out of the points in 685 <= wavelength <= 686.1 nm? 686.007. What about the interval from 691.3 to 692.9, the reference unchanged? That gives 691.399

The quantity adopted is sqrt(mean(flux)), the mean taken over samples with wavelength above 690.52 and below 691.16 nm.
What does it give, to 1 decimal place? 8.9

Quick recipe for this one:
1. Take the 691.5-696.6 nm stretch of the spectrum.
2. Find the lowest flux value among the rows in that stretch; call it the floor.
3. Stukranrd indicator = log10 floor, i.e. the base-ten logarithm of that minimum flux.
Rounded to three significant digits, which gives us 1.79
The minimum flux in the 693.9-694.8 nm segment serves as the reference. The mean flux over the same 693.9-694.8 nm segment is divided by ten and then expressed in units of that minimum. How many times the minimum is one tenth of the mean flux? 0.117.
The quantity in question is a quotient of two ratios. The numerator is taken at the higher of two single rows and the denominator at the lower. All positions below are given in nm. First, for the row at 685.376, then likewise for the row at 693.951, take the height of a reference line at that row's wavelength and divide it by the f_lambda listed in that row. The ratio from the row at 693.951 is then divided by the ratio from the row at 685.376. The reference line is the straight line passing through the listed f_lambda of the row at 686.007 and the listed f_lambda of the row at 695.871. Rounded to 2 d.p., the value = 1.07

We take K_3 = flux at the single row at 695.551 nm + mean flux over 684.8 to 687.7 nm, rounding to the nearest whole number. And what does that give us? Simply 170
